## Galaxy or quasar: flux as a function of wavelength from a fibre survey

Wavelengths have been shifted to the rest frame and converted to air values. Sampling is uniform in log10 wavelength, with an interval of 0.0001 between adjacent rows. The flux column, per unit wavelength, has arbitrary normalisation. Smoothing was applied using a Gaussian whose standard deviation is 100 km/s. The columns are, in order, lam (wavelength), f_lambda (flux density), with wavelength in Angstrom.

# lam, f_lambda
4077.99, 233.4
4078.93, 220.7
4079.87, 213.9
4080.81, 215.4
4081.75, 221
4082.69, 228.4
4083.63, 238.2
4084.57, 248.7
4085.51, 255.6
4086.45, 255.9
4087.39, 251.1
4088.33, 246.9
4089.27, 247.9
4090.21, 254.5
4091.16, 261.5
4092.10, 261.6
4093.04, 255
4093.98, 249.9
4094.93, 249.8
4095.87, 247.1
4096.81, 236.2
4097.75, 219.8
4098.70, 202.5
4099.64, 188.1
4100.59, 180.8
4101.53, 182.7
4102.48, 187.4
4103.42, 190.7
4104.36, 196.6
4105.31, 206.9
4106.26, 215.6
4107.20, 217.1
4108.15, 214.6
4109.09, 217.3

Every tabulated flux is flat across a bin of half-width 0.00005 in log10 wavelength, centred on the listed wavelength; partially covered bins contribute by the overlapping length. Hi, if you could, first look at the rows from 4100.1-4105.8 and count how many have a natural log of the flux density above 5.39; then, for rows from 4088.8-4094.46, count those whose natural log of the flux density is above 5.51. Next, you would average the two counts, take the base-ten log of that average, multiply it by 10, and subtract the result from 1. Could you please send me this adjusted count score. -3.8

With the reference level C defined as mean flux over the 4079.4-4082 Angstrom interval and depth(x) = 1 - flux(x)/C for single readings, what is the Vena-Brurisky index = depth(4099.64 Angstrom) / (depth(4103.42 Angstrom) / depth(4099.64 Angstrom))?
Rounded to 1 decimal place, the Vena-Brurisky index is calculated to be 0.1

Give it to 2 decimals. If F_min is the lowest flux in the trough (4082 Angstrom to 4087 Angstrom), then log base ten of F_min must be 2.36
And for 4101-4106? 2.26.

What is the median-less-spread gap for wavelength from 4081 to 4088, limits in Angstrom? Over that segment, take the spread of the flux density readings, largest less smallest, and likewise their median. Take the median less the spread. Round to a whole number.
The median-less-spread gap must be 214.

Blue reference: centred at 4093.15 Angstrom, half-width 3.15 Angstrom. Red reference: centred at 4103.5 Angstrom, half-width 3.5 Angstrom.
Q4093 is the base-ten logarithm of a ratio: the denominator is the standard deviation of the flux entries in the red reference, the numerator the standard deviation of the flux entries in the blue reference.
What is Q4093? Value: -0.35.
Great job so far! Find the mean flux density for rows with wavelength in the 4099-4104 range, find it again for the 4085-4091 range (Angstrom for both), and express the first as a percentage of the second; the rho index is 74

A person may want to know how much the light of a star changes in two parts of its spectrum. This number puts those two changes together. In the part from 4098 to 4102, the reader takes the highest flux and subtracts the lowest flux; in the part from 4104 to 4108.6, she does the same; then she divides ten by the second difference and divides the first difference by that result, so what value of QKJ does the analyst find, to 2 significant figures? 44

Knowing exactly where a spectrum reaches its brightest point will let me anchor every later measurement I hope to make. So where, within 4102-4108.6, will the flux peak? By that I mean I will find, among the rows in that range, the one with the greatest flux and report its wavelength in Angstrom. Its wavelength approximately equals 4107.20 Angstrom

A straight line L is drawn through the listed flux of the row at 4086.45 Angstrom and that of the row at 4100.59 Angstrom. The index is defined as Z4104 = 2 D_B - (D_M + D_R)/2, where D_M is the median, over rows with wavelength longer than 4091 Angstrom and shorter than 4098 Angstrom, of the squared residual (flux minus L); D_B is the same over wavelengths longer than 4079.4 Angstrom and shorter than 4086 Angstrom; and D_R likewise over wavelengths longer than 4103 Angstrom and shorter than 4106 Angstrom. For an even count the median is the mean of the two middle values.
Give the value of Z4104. 3263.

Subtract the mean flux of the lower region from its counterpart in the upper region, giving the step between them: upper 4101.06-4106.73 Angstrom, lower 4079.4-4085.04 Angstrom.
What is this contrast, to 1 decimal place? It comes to -31.0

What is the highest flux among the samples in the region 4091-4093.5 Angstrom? 261.6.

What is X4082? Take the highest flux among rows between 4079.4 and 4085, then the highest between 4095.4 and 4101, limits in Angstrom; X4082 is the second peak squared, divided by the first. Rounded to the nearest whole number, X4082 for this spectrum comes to 246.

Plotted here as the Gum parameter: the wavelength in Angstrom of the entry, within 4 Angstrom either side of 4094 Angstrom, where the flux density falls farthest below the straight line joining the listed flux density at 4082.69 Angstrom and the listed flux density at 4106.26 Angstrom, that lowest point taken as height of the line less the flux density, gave 4097.75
